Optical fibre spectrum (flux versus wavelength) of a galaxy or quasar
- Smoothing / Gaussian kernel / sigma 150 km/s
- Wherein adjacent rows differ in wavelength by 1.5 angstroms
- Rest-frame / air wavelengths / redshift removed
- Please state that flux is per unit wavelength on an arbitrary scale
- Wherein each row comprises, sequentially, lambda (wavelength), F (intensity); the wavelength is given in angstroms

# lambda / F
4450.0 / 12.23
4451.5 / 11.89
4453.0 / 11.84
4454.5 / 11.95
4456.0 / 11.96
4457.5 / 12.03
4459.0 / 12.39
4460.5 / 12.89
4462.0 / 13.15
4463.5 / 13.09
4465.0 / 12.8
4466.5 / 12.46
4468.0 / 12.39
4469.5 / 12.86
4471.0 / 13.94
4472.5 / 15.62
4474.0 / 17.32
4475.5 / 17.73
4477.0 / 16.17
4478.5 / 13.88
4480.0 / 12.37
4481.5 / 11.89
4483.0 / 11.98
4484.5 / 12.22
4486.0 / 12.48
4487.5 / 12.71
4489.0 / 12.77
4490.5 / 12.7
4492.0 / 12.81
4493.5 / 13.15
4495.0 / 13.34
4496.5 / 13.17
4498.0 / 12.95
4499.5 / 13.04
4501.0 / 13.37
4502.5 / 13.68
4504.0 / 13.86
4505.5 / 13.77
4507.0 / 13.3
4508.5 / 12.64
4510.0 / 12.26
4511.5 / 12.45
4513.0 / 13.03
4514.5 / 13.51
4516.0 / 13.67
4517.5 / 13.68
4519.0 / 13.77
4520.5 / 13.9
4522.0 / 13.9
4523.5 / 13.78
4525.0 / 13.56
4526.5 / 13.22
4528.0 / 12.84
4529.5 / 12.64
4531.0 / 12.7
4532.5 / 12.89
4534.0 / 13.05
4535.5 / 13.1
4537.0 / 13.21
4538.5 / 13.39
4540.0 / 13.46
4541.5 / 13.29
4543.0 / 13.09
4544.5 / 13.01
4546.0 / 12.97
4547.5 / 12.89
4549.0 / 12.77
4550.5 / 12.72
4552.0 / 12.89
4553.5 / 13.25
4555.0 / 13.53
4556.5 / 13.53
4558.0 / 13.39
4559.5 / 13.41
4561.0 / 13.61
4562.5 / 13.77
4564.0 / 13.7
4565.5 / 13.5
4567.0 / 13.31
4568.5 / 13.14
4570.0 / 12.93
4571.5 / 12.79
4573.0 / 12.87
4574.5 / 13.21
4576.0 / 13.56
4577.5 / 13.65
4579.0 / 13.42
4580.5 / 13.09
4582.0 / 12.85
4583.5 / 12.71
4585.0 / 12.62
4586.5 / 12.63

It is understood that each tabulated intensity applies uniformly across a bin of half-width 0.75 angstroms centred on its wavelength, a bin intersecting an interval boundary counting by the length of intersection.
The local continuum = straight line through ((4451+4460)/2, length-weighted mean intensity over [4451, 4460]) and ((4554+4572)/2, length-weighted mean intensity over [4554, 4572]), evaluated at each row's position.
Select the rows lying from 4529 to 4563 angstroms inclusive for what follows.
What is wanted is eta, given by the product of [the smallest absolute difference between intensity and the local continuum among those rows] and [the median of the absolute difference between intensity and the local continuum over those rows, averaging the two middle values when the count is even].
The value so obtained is 0.0046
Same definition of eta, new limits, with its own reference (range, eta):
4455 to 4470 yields 0.0157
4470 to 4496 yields 0.0114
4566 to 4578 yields 0.0019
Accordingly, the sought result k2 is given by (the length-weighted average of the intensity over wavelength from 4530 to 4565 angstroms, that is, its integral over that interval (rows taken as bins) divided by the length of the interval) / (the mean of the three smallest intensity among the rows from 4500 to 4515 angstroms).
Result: 1.06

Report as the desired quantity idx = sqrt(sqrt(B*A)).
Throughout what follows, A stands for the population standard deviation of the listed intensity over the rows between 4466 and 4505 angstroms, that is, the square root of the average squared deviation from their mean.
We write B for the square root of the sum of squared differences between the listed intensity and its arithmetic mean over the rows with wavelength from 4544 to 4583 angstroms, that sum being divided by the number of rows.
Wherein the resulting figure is 0.84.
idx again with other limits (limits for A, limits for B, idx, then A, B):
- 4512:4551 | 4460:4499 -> 0.87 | 0.4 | 1.517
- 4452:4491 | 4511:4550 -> 0.90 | 1.6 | 0.403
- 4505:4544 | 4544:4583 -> 0.62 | 0.5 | 0.322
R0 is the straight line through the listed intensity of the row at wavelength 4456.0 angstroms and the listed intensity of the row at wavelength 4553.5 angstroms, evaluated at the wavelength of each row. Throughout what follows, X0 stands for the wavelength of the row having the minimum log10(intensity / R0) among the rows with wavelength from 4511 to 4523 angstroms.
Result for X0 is 4511.5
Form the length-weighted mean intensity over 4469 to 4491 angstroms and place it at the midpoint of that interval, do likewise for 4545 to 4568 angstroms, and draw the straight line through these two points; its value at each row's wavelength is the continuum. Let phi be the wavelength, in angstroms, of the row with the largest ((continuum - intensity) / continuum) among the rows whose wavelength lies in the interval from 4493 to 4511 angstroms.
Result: 4510.0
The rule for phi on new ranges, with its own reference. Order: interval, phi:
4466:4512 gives 4481.5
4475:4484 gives 4481.5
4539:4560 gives 4550.5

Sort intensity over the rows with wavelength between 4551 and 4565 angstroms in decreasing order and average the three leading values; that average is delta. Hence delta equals 13.7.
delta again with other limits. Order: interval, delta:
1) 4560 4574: 13.7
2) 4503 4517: 13.8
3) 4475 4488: 15.9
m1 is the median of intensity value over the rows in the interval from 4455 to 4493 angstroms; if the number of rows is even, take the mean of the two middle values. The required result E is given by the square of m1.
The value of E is 163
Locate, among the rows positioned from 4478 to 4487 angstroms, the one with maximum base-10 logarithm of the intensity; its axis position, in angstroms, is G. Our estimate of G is 4478.5 angstroms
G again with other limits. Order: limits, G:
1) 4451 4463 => 4462.0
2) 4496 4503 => 4502.5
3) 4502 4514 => 4504.0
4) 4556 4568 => 4562.5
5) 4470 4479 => 4475.5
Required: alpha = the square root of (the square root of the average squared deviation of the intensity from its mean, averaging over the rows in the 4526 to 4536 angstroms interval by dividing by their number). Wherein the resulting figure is 0.44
